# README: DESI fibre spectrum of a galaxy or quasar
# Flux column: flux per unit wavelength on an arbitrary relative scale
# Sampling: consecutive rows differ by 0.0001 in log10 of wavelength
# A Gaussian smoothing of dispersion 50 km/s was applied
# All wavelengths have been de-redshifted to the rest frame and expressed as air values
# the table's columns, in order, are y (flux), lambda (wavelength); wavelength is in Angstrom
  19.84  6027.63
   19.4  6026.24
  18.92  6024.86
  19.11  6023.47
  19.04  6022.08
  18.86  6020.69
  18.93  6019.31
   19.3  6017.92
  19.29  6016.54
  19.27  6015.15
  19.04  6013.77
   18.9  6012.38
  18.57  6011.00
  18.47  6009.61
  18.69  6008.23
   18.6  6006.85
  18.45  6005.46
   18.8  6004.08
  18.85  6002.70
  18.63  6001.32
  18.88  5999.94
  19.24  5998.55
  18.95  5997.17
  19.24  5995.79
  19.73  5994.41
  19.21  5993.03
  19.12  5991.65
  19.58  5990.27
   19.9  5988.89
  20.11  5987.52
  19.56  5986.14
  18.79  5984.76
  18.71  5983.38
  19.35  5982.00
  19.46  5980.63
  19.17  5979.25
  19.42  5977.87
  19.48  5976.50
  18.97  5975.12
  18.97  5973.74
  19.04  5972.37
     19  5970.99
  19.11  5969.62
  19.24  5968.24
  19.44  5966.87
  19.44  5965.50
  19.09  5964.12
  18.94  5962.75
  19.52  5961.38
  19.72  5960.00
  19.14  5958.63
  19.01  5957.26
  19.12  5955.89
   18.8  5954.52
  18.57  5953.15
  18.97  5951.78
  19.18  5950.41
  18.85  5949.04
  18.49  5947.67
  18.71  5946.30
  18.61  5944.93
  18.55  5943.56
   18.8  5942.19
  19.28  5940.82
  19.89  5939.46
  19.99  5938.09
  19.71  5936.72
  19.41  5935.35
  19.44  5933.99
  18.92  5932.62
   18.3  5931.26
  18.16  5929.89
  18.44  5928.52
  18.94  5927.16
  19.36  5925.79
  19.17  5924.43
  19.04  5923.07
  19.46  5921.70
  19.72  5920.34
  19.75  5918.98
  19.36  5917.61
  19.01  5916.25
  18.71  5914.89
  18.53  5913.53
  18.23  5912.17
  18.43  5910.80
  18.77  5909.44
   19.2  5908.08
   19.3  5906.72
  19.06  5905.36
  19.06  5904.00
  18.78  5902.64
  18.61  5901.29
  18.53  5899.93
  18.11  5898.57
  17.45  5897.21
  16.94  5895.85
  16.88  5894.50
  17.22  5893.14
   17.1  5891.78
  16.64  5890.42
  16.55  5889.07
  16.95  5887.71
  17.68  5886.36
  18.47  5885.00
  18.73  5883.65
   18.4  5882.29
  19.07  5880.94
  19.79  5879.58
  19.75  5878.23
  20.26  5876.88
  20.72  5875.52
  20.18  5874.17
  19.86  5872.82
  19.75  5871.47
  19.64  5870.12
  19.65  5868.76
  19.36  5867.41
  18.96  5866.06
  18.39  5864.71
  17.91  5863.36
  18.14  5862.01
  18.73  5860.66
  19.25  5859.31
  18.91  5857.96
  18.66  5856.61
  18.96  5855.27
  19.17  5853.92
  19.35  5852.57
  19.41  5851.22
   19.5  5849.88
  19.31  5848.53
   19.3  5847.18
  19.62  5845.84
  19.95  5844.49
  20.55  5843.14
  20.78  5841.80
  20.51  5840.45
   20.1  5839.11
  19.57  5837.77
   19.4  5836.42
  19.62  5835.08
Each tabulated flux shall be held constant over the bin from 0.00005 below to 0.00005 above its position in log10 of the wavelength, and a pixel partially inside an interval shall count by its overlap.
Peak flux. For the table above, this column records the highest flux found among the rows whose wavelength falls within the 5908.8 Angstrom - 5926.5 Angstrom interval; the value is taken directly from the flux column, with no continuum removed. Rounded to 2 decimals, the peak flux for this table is 19.75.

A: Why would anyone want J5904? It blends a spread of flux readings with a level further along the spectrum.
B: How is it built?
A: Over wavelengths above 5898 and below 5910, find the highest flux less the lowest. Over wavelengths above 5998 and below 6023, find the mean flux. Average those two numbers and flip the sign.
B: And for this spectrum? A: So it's -10.0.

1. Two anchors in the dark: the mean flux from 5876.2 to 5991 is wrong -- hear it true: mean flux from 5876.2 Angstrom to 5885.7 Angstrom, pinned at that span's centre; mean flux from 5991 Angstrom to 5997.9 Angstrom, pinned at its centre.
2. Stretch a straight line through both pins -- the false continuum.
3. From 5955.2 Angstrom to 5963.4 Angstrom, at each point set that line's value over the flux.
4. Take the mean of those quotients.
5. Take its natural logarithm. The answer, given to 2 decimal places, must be 0.00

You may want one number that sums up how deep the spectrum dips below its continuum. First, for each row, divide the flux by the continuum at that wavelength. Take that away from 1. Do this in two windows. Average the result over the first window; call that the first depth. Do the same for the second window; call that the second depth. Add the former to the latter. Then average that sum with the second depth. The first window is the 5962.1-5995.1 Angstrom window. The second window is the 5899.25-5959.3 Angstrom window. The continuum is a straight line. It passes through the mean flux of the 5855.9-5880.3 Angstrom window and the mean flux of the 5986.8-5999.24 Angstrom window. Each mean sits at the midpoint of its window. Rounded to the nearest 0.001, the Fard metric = 0.025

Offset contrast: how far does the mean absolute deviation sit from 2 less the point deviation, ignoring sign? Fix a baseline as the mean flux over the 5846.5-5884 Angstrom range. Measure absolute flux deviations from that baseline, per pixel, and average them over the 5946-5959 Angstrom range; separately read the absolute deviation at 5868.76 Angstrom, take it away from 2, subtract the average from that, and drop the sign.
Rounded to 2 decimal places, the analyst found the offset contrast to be 1.23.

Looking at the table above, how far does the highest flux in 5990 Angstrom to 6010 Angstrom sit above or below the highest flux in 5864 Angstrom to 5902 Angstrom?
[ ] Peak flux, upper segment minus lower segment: -1.0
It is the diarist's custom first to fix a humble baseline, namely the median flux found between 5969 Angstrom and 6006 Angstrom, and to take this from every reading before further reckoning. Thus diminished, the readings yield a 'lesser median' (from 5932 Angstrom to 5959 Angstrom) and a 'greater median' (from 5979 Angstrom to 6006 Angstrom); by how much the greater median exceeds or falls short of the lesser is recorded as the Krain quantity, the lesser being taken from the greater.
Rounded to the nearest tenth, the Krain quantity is 0.2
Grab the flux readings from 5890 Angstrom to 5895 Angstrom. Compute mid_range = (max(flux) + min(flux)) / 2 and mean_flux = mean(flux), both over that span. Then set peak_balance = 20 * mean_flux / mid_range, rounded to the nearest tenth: 20.0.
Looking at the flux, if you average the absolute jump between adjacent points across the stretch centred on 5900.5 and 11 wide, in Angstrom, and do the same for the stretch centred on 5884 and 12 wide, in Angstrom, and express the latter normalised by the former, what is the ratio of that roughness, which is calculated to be 1.6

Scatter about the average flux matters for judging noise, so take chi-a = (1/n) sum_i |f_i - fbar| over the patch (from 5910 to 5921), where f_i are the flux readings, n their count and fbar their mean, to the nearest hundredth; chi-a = 0.49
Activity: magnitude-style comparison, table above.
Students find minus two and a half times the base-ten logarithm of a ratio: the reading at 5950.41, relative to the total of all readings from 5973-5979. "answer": 1.51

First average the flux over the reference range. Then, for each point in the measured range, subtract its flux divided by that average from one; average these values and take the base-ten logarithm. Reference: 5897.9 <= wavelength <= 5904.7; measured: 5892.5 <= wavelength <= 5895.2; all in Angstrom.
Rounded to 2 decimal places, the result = -1.07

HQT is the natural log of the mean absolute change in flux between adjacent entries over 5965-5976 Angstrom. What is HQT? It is -2.54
